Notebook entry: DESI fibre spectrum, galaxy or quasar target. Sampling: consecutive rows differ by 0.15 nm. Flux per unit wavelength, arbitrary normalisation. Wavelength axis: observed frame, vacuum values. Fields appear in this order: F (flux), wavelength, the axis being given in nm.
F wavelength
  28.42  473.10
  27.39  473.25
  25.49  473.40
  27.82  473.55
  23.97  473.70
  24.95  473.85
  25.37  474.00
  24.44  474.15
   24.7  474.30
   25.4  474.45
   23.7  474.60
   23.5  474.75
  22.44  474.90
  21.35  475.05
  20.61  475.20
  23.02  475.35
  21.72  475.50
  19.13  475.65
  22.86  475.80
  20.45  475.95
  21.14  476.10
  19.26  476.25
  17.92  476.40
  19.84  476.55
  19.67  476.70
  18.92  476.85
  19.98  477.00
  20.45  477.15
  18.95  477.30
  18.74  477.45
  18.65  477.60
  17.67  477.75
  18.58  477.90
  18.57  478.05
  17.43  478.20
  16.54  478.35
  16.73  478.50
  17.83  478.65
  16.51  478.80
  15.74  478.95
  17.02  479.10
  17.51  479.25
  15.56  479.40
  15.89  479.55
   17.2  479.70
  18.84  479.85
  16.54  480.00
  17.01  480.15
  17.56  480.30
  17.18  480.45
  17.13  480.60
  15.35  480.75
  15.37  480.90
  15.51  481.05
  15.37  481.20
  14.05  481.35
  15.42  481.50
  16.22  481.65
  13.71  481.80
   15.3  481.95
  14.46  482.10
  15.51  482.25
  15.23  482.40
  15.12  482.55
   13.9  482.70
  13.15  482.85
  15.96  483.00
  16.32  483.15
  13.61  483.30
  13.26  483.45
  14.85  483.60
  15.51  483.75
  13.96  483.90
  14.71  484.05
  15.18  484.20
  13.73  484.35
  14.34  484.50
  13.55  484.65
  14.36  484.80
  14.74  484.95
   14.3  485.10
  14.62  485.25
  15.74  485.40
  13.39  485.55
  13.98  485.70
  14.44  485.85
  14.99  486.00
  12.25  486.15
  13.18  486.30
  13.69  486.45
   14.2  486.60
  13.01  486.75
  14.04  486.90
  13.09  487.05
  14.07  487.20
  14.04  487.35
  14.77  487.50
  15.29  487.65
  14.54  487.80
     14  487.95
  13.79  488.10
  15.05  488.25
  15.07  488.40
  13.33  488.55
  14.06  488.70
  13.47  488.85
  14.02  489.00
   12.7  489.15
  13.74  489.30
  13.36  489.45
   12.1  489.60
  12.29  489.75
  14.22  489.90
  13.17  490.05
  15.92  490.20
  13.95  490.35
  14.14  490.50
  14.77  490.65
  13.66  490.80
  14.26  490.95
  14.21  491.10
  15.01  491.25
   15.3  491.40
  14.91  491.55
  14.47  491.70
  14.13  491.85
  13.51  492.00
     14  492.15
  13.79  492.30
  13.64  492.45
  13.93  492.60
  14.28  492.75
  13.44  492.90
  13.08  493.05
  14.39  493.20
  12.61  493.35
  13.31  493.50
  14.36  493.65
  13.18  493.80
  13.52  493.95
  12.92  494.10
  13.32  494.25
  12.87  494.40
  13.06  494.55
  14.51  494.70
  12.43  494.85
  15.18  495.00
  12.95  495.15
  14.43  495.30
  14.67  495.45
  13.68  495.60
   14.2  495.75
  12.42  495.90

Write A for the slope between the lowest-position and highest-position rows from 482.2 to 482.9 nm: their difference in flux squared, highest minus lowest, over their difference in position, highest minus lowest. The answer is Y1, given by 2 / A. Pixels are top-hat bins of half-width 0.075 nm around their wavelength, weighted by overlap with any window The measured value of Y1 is -0.02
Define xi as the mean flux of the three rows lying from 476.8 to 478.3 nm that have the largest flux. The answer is 19.8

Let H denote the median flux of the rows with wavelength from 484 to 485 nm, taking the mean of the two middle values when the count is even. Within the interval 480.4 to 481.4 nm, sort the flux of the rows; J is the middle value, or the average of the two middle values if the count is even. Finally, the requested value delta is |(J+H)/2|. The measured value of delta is 14.9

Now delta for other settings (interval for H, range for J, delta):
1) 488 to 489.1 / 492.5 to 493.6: 13.7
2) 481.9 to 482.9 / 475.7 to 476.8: 17.5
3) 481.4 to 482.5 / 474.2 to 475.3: 19.4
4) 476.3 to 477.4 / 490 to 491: 16.9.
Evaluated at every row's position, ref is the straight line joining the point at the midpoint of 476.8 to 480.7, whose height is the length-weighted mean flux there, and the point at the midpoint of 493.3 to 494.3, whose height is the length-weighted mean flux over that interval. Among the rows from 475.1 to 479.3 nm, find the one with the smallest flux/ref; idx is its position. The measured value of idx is 478.95 nm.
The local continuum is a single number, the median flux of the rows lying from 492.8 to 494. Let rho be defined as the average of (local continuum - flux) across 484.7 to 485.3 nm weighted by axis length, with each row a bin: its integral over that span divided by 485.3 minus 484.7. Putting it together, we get -1.1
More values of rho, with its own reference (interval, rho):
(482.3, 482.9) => -1.1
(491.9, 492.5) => -0.4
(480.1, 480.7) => -3.8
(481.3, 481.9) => -1.5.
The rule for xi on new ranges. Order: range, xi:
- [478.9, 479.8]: 17.2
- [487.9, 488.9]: 14.7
